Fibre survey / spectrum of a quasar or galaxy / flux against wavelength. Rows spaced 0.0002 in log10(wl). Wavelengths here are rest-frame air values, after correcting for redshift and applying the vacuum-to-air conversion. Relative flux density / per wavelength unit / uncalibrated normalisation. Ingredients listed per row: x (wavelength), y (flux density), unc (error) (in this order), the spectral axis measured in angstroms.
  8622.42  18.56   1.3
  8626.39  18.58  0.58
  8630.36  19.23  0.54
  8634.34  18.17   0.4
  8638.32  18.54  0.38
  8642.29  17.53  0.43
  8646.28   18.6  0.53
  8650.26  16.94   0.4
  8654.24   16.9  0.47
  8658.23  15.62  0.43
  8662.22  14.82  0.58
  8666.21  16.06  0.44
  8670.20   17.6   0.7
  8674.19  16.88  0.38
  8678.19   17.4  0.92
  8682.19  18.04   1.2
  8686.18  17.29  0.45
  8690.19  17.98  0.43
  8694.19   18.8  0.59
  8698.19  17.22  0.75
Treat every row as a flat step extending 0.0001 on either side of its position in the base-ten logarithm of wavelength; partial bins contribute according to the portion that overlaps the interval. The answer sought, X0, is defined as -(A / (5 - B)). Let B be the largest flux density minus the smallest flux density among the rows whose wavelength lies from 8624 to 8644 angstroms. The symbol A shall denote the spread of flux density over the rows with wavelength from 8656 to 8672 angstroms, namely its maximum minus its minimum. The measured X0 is -0.84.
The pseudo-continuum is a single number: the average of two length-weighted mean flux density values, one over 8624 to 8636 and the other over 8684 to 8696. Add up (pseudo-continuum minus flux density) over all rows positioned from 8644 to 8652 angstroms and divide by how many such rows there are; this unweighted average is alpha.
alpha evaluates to 0.6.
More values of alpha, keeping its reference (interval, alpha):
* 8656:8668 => 2.8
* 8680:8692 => 0.6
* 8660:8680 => 1.8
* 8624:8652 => 0.1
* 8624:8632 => -0.6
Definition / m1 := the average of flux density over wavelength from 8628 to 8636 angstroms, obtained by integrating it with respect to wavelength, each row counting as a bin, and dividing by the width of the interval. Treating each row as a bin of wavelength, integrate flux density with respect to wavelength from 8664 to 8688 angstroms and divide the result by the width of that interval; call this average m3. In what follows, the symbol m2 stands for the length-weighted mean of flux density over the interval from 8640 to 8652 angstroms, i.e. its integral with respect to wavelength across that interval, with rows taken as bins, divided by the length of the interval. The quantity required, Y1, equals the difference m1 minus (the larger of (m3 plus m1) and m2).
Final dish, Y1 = -17.2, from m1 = 18.7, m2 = 17.7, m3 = 17.2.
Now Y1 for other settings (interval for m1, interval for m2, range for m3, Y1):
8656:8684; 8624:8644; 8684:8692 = -17.6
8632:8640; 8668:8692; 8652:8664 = -15.8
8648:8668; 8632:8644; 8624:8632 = -18.9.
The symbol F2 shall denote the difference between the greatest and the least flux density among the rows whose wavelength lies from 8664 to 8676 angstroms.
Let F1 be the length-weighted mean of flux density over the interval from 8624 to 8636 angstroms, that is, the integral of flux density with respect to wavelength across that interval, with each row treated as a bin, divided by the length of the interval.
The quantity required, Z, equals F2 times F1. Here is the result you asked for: 29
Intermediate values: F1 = 18.7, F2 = 1.5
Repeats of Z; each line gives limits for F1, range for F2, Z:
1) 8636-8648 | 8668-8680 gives 13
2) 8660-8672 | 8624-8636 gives 17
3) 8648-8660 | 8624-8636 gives 18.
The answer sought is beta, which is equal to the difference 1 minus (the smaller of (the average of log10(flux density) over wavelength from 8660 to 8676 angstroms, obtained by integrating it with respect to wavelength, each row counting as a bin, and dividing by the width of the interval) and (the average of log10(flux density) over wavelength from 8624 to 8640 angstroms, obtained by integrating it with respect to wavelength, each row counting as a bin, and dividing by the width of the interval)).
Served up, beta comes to -0.212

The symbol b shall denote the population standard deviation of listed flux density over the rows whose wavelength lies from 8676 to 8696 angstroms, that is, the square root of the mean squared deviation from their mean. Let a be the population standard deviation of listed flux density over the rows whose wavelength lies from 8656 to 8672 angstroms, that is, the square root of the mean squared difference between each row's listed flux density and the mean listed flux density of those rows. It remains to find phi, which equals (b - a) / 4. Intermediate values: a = 1.0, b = 0.54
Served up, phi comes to -0.1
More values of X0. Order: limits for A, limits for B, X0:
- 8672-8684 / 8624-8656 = -0.43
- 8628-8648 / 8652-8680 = -0.77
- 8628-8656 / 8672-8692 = -0.61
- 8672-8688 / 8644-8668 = -0.95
